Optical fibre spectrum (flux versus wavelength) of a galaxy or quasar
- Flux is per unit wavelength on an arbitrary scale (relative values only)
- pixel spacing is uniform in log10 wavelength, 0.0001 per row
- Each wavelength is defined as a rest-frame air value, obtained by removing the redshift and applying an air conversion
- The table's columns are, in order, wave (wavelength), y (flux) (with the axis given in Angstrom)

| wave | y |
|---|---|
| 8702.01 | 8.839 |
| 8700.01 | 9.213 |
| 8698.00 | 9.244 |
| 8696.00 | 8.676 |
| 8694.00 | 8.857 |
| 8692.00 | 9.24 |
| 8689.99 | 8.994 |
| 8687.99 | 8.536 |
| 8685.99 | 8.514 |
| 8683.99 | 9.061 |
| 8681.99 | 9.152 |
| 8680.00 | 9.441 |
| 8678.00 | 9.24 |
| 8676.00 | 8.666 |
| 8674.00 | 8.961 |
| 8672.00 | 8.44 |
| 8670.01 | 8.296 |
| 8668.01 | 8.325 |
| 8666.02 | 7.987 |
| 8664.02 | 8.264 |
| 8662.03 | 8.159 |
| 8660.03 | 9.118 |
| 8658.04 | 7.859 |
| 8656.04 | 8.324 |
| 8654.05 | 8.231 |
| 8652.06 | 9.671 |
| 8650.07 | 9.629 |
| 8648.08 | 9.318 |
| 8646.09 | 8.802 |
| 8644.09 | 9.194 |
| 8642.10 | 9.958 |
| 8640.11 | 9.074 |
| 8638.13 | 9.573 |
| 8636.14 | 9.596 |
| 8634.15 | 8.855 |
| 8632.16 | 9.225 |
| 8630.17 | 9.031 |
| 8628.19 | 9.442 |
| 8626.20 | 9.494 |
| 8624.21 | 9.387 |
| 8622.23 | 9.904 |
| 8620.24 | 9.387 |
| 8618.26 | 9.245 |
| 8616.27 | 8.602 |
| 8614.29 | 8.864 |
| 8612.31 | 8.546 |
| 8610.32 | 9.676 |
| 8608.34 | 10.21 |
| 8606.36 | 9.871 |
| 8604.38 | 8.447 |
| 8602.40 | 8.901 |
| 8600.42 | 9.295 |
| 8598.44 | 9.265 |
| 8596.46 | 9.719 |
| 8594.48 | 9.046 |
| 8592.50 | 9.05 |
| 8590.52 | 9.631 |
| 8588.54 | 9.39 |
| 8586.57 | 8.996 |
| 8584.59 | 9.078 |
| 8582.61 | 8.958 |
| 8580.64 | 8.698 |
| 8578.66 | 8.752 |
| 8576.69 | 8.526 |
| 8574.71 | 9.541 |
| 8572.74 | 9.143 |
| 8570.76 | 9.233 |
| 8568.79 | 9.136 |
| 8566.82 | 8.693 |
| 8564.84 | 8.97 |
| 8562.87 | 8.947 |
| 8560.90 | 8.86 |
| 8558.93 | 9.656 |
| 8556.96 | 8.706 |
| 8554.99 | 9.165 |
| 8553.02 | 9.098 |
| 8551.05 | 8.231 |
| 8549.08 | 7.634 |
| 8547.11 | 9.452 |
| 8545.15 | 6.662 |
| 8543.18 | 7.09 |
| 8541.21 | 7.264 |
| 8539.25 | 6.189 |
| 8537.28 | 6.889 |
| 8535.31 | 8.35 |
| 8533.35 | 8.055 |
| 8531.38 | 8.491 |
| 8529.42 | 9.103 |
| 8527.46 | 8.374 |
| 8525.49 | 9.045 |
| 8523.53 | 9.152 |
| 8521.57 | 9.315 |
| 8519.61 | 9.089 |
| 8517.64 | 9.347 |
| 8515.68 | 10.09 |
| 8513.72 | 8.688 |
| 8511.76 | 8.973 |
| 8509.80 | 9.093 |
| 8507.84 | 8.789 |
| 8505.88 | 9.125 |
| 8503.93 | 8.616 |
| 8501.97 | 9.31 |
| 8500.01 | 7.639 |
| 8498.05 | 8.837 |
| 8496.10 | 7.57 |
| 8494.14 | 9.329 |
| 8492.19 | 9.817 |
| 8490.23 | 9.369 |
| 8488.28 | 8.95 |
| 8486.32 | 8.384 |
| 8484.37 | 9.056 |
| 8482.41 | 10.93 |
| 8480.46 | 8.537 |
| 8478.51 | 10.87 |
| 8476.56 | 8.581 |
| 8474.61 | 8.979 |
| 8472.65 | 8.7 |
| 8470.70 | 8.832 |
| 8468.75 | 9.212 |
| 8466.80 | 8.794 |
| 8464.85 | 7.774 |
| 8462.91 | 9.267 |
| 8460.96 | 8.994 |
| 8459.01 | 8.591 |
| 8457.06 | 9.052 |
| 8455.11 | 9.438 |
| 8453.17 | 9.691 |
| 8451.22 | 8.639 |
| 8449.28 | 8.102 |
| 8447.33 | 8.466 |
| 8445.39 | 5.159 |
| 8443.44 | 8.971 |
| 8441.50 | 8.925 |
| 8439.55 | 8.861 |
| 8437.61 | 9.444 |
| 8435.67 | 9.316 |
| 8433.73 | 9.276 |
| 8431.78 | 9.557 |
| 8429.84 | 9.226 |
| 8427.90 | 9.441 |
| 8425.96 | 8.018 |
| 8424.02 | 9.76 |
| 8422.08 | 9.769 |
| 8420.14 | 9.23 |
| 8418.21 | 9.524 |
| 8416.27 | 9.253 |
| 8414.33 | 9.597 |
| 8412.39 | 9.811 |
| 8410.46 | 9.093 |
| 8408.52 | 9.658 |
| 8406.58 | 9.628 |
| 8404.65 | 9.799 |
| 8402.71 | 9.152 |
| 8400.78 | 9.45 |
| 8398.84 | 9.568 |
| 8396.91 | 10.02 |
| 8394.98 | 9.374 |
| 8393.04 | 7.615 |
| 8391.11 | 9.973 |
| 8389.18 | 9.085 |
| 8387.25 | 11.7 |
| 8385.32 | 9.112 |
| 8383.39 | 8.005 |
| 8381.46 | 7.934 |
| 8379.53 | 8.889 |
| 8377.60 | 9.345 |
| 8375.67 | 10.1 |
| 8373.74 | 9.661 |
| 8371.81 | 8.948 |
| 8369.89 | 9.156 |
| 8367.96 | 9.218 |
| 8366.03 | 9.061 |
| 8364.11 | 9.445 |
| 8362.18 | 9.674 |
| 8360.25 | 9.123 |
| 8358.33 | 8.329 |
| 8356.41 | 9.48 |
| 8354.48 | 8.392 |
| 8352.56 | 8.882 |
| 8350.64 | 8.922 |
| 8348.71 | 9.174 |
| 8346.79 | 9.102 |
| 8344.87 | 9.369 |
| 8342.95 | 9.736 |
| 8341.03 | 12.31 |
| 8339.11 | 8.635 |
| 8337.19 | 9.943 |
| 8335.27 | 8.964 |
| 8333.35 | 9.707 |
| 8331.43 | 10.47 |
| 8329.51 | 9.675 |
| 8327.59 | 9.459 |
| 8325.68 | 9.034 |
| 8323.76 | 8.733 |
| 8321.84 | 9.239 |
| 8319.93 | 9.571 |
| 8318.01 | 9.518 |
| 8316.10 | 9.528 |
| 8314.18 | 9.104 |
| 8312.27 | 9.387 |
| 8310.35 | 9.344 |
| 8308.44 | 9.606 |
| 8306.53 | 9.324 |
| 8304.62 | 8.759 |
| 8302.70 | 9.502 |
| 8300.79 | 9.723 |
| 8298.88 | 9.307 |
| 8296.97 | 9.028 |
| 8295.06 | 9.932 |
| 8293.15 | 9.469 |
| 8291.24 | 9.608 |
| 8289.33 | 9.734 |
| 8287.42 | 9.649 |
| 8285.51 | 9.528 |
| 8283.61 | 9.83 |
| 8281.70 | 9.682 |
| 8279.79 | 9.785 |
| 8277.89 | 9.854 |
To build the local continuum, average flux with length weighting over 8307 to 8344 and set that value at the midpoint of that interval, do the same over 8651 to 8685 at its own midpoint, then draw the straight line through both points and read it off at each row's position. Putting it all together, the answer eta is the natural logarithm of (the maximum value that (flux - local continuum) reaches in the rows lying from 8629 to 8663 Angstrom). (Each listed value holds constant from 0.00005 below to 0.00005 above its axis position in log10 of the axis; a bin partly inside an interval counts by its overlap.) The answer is 0.2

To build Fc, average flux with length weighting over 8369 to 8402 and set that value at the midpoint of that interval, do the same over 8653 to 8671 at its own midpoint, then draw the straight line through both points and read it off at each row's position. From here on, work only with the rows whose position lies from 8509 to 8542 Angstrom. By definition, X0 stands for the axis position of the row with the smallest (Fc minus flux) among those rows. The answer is 8515.68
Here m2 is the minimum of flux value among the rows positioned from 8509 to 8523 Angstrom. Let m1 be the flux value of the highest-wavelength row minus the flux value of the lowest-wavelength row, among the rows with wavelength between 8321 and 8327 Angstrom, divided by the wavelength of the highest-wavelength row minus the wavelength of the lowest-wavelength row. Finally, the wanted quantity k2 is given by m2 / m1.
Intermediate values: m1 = -0.053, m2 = 8.688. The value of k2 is -163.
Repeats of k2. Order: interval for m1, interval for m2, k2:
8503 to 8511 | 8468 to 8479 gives 106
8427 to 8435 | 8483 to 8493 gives -296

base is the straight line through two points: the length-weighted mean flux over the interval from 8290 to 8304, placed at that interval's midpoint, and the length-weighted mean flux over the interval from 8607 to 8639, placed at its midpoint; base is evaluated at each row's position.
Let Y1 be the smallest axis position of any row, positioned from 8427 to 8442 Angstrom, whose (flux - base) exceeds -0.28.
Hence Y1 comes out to 8427.90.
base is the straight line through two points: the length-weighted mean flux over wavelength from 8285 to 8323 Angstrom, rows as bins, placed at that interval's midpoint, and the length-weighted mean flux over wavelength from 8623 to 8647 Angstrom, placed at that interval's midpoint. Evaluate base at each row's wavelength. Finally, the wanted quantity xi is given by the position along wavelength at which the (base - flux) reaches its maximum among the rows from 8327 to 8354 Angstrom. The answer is 8339.11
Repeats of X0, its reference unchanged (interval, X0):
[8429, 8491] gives 8482.41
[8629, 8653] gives 8642.10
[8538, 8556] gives 8547.11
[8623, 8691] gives 8642.10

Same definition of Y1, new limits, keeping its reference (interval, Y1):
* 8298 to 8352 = 8298.88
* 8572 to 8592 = 8572.74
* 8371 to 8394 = 8373.74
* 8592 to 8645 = 8596.46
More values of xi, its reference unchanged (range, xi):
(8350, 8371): 8358.33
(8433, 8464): 8445.39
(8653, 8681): 8658.04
